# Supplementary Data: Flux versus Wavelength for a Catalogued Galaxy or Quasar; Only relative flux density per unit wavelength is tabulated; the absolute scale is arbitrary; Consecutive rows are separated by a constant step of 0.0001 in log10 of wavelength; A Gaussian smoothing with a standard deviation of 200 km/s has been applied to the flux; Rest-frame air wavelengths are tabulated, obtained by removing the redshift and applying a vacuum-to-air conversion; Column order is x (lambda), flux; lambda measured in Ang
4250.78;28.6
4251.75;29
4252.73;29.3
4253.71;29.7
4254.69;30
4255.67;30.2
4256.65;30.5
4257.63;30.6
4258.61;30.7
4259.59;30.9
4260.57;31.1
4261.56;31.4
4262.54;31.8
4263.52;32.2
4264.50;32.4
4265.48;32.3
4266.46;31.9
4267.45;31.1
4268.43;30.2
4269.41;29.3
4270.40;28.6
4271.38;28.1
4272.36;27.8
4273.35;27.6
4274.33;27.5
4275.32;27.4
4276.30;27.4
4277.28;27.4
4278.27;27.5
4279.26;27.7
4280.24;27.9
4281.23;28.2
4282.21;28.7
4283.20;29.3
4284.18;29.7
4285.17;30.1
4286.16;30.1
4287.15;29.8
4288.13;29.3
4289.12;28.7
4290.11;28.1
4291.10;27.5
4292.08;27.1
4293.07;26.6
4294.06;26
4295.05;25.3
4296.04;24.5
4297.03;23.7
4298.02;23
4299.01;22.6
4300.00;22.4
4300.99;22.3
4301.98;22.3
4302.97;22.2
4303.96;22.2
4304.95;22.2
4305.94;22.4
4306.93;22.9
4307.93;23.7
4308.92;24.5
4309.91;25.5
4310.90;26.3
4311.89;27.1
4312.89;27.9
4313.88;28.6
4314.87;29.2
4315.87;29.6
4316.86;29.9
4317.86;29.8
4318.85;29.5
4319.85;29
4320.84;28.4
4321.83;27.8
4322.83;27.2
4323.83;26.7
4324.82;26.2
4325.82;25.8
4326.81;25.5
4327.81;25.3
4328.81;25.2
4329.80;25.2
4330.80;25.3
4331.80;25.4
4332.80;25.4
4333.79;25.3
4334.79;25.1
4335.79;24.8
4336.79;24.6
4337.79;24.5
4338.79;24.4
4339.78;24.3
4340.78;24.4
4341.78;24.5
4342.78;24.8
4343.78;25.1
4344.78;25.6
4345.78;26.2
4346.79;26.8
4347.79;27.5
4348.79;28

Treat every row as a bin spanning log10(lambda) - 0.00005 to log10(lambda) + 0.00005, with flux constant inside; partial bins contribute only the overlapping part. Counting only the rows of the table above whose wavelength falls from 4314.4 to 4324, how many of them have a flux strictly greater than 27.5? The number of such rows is 8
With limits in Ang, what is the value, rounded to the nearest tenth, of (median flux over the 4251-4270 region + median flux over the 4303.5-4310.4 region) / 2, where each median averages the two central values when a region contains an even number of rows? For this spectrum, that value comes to 26.8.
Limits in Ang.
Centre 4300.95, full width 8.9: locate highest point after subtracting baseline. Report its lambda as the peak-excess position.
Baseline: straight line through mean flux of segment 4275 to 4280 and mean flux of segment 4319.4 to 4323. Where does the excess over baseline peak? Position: 4297.03 Ang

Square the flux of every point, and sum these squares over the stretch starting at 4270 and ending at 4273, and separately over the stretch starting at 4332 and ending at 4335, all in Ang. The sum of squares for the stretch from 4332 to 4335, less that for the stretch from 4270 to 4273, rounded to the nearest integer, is -465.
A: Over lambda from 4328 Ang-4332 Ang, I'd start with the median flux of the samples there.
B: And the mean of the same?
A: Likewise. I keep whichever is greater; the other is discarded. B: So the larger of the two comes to 25.3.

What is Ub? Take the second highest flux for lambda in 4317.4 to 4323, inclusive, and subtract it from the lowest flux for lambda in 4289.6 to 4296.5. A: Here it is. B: -5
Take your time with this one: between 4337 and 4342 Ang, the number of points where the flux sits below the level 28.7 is 5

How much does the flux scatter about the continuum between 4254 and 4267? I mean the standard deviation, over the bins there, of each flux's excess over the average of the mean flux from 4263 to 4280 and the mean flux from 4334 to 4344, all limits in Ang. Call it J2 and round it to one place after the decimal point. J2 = 0.8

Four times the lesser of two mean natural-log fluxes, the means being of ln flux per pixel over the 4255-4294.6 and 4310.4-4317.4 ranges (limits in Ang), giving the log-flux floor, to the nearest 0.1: 13.4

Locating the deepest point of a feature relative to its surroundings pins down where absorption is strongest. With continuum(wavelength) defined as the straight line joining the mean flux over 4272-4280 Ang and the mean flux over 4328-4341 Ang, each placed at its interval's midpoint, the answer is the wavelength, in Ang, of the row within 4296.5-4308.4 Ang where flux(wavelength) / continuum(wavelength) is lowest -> 4302.97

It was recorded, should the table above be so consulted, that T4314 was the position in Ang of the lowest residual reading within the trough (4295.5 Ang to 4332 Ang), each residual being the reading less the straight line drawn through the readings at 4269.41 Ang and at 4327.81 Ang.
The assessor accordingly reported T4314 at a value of 4300.99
